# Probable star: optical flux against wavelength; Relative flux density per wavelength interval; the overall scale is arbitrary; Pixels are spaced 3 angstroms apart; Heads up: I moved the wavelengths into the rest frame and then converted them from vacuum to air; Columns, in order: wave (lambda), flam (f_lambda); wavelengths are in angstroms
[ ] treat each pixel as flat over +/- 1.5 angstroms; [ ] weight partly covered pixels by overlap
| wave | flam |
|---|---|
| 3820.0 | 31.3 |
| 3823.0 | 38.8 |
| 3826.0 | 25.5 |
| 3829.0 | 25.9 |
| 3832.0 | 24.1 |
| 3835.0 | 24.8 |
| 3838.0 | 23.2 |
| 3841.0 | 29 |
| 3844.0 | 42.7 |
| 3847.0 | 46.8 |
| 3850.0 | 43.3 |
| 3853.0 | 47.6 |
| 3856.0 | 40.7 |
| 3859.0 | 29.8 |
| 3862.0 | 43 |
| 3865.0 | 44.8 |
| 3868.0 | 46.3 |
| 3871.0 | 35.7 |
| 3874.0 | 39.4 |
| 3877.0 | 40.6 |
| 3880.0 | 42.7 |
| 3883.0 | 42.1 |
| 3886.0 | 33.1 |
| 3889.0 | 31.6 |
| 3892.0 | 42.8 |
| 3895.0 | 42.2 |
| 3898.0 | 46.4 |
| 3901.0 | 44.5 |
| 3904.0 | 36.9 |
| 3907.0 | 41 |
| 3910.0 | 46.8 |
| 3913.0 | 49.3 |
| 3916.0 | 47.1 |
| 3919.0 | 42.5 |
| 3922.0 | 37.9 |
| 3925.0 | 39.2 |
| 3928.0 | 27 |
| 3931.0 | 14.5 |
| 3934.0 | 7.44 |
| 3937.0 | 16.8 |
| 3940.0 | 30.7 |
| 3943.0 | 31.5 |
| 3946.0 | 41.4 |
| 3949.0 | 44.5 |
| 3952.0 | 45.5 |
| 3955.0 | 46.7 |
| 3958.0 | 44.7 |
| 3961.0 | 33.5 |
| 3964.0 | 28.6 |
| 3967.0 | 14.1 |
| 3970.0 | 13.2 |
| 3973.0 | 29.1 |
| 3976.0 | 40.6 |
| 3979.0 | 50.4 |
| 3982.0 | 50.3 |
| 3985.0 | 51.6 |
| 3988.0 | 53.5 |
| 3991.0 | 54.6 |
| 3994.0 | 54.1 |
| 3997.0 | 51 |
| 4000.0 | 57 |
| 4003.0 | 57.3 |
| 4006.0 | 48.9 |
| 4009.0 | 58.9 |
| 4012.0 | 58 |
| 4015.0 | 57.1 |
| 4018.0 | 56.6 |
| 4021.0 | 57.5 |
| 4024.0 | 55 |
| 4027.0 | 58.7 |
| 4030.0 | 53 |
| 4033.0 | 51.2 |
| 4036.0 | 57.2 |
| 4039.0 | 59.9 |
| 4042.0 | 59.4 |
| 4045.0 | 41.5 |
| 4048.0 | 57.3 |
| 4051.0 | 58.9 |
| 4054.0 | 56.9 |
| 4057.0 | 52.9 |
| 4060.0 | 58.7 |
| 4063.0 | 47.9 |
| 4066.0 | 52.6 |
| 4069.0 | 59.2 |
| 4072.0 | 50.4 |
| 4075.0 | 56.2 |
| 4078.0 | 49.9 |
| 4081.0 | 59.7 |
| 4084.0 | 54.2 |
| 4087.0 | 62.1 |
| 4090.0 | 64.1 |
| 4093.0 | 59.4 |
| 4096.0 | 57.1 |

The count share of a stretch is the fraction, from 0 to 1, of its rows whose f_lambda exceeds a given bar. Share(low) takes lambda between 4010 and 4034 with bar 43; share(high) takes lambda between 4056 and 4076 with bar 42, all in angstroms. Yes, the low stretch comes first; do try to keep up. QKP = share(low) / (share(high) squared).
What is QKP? 1.00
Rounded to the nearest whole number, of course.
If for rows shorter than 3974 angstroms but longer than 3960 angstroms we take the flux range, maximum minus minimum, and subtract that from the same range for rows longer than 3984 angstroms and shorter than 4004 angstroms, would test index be -14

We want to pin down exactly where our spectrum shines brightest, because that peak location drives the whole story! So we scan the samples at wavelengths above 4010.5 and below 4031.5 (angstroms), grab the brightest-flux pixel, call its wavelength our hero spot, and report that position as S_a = 4027.0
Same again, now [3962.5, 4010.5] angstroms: 4009.0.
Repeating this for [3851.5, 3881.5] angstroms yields 3853.0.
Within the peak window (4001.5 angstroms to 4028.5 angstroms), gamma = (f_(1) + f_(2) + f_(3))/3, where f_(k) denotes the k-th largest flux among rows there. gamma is 59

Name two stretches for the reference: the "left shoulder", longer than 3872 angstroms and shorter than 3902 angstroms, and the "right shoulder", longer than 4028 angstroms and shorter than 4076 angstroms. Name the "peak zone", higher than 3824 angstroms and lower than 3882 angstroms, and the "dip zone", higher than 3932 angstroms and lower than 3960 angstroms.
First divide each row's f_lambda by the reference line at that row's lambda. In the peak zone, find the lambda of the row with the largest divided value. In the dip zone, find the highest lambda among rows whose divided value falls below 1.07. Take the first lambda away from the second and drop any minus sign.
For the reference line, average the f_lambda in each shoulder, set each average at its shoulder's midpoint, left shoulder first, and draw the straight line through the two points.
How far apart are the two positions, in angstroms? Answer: 105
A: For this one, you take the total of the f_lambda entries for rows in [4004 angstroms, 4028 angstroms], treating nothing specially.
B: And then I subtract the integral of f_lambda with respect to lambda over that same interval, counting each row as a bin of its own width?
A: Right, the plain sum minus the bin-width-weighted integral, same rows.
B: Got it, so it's -901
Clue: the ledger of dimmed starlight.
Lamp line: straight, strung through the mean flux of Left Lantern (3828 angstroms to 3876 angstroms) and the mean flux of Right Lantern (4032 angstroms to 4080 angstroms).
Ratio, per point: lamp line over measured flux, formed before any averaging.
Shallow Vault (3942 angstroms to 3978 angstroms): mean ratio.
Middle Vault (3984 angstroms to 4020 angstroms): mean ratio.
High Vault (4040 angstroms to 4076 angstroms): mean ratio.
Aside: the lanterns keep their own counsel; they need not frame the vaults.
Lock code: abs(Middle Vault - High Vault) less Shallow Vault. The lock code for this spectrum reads -1.49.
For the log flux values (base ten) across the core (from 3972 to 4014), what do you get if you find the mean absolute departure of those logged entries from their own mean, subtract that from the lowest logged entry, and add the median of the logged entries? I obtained 3.1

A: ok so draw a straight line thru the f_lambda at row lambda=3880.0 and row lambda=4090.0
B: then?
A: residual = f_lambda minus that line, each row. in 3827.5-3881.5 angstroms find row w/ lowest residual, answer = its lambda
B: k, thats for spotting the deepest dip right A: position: 3838.0 angstroms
